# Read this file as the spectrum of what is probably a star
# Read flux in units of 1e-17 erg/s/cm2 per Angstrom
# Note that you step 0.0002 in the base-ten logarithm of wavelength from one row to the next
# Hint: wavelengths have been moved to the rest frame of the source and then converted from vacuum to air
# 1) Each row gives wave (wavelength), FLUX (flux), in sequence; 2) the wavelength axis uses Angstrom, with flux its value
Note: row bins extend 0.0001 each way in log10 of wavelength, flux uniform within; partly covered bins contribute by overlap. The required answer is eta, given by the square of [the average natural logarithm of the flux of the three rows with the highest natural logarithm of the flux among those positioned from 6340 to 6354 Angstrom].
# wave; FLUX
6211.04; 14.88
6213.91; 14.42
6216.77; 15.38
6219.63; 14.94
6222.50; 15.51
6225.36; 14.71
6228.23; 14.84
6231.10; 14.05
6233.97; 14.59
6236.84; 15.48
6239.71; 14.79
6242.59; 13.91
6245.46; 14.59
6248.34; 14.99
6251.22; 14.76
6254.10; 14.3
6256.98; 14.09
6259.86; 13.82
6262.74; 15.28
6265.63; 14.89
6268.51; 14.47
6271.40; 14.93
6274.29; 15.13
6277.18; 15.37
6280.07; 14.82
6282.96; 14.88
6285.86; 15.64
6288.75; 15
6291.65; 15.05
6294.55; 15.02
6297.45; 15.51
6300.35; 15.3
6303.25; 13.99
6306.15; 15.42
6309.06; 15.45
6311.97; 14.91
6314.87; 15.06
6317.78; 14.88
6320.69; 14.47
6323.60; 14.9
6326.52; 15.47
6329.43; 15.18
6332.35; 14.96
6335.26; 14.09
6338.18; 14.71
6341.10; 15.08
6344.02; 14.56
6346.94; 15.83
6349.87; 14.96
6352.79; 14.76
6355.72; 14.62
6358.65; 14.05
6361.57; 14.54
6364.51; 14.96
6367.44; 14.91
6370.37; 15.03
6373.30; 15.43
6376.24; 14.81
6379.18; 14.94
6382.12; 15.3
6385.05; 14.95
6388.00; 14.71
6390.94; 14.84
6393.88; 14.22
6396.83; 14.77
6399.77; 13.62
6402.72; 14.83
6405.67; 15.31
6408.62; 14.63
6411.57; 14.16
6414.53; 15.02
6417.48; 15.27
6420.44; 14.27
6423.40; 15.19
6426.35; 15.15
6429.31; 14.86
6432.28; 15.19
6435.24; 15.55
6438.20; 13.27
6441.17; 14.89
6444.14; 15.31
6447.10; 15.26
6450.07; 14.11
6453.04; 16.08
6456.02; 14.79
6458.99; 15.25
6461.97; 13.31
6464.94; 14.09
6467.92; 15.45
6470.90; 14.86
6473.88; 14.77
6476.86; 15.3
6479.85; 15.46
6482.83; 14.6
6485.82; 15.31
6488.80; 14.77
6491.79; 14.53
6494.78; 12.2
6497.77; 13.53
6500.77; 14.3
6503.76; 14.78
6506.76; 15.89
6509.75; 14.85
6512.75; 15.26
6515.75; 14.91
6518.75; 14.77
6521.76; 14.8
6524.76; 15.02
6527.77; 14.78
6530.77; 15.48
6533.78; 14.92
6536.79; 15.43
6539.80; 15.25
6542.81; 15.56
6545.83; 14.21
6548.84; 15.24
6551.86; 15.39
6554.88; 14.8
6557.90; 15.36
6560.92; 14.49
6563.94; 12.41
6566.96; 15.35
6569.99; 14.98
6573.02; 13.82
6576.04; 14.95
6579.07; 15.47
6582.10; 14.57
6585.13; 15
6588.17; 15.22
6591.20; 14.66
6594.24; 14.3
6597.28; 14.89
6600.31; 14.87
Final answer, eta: 7.44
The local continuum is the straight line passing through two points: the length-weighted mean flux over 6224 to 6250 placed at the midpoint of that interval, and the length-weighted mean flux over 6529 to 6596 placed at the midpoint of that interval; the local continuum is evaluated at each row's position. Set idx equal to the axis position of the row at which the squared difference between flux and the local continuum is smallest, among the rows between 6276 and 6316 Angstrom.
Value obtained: 6280.07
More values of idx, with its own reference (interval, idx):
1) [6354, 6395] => 6388.00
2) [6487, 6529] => 6509.75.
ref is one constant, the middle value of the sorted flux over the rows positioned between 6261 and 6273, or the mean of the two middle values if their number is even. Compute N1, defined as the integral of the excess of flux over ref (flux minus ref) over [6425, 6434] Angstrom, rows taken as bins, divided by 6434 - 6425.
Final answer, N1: 0.2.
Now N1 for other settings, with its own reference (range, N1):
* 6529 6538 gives 0.3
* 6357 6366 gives -0.4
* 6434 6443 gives -0.3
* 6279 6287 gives 0.2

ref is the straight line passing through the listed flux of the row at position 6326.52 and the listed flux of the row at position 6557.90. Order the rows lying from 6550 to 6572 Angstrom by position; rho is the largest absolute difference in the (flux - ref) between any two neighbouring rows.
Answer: 2.9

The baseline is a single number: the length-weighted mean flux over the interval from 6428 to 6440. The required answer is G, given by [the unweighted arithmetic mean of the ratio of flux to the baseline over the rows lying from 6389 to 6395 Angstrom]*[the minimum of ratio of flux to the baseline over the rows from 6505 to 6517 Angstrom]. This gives 0.997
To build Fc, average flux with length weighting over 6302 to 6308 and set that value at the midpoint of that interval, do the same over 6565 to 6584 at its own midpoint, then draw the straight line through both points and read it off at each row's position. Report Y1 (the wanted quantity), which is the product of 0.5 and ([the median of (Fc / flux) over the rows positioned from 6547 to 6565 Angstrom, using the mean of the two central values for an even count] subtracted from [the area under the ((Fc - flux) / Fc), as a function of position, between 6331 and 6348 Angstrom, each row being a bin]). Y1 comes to -0.53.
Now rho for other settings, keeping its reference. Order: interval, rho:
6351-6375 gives 0.6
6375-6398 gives 0.6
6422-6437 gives 0.4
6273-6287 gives 0.8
